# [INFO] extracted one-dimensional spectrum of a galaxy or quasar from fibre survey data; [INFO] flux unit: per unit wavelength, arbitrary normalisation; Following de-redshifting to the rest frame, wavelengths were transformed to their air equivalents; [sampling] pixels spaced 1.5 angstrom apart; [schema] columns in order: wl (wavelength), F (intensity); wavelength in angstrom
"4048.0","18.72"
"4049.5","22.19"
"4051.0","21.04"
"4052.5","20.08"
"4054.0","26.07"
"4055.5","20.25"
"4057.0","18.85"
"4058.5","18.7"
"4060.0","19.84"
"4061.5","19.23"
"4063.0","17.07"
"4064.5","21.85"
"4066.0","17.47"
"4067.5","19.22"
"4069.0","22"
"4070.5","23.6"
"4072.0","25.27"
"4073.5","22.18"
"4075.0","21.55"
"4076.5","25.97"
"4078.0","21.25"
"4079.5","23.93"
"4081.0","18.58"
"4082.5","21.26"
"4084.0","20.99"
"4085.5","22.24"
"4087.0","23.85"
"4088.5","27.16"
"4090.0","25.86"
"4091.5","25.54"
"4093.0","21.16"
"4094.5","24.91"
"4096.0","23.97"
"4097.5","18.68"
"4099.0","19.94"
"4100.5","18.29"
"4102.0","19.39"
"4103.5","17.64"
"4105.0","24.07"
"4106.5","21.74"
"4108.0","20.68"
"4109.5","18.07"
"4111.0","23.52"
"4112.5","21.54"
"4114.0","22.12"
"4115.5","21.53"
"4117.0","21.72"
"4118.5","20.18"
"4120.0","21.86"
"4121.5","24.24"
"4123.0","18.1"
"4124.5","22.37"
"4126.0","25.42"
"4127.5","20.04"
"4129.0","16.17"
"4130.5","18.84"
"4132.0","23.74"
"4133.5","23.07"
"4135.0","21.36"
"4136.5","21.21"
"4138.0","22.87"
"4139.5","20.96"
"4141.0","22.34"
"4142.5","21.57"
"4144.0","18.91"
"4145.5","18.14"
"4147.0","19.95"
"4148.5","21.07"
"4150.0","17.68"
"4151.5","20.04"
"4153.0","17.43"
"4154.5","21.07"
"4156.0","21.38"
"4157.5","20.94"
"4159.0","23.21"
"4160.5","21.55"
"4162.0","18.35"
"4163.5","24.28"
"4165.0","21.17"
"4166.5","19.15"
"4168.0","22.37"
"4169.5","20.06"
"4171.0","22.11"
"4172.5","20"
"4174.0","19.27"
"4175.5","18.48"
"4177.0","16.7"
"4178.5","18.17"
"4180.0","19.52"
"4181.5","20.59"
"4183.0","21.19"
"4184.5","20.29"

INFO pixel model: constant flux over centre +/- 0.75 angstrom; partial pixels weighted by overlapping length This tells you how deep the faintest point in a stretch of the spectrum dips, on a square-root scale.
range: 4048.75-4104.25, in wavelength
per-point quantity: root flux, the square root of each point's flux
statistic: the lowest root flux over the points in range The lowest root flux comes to 4.13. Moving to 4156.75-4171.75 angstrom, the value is 4.28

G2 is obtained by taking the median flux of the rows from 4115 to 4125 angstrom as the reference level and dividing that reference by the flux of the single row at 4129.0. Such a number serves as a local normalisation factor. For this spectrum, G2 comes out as 1.34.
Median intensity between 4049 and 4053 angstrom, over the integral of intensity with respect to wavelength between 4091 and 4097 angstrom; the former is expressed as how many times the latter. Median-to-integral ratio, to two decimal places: 0.15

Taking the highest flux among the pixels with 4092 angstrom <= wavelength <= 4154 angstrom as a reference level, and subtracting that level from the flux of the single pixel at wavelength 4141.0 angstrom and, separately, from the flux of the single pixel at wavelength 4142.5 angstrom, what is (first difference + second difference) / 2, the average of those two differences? -3.5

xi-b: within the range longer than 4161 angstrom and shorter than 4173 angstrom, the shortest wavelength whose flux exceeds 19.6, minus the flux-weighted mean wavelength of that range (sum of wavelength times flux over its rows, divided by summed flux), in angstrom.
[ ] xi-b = -3.8 angstrom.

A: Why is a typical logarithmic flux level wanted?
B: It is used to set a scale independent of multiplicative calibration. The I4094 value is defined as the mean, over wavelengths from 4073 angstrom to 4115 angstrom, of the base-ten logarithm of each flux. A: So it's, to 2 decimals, 1.34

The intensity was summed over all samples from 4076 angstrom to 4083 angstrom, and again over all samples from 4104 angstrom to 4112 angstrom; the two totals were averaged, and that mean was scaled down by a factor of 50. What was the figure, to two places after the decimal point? 2.19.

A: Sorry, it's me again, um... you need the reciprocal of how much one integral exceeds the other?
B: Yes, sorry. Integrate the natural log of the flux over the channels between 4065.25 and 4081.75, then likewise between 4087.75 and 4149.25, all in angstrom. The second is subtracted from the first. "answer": -0.01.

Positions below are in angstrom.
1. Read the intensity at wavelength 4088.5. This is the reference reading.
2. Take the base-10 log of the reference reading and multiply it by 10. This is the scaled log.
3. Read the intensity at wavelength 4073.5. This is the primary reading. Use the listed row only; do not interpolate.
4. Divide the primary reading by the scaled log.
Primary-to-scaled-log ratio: 1.55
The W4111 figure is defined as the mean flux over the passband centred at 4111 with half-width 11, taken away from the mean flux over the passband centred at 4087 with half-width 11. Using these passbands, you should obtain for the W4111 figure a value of 1.9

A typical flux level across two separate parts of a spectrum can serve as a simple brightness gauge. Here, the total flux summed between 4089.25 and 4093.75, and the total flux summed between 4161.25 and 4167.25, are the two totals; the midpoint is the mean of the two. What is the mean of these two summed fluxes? 78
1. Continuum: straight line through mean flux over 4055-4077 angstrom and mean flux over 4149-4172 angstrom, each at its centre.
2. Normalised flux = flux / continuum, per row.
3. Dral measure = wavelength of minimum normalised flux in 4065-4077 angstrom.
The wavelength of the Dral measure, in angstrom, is 4066.0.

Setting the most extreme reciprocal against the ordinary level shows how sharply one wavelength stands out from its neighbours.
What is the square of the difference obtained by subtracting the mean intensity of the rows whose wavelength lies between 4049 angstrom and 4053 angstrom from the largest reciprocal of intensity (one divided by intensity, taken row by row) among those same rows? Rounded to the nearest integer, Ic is 443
